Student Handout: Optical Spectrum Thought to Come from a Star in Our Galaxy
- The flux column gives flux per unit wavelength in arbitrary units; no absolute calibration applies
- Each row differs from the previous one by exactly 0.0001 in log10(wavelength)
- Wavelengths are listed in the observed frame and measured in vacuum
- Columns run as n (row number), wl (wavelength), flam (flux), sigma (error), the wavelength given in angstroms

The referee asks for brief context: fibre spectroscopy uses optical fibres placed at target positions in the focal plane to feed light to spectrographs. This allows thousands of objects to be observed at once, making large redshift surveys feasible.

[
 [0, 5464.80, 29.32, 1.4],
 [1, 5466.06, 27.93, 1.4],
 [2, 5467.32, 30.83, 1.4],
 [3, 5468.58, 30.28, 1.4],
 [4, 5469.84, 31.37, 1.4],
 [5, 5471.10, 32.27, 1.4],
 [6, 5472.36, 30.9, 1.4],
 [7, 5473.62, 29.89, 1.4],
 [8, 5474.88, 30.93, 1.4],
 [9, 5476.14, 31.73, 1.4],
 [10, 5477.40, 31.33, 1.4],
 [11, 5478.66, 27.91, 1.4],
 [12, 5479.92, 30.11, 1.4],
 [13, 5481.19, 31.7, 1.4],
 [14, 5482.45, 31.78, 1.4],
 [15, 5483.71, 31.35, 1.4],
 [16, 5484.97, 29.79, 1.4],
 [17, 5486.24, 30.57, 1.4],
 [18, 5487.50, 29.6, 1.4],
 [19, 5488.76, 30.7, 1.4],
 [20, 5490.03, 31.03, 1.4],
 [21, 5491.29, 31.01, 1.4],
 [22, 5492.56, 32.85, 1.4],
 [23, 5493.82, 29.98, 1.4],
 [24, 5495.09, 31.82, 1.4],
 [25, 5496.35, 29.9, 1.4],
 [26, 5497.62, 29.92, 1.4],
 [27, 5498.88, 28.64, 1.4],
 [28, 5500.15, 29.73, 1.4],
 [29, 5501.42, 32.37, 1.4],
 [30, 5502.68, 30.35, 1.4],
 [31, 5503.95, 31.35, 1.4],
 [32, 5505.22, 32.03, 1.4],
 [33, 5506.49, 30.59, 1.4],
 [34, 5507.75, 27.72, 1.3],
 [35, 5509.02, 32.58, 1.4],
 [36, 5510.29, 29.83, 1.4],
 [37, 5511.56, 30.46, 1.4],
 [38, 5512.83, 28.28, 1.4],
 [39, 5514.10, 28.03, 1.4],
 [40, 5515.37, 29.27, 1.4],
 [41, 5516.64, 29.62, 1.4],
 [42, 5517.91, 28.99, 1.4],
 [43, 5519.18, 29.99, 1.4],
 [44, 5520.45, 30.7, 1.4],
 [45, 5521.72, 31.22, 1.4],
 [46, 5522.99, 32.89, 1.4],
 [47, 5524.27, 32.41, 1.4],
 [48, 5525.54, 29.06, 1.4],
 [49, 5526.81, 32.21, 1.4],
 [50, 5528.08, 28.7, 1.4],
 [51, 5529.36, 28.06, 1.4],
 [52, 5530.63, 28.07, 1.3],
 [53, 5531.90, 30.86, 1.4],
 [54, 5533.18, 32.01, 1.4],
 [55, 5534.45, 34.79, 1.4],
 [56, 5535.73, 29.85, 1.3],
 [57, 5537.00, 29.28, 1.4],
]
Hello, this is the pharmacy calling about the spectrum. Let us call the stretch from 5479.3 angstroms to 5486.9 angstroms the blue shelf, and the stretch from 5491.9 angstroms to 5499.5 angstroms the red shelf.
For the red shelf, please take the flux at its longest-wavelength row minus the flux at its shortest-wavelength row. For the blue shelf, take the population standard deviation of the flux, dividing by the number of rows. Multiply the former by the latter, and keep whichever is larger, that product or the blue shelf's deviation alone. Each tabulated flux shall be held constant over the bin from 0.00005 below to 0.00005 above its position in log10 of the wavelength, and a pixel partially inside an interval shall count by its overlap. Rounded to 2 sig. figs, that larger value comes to 0.77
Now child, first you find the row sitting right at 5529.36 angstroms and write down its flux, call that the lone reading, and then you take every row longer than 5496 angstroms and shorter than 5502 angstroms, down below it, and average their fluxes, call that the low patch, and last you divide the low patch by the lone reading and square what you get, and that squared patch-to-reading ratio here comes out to 1.15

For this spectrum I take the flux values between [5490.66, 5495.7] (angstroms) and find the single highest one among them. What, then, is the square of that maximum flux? 1079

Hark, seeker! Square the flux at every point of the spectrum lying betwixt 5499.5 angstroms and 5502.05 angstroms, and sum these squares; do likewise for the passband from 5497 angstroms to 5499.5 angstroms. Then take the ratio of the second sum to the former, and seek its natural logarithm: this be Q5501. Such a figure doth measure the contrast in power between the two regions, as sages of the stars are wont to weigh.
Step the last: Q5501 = -0.119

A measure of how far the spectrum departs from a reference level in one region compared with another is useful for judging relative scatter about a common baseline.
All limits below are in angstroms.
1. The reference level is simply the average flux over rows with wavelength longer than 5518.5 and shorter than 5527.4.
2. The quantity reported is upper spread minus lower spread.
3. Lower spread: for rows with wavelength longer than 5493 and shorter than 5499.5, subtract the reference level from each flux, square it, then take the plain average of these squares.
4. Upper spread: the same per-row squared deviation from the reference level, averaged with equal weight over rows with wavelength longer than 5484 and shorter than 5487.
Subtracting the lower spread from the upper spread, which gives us -1.2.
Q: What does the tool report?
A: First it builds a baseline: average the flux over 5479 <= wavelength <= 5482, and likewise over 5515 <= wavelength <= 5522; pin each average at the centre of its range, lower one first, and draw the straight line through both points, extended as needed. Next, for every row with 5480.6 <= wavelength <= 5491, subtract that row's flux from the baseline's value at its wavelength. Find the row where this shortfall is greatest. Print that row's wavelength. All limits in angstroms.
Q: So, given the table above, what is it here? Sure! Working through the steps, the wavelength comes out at 5487.50 angstroms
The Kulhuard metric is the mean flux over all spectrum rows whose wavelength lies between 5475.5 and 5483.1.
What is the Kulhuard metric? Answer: 30.8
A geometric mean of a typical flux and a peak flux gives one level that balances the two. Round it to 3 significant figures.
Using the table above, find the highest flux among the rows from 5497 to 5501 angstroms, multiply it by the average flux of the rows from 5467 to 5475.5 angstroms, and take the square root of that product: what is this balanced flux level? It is 30.4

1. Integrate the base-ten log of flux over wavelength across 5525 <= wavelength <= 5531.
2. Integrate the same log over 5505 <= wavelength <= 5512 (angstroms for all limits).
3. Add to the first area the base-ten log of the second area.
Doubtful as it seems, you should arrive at 10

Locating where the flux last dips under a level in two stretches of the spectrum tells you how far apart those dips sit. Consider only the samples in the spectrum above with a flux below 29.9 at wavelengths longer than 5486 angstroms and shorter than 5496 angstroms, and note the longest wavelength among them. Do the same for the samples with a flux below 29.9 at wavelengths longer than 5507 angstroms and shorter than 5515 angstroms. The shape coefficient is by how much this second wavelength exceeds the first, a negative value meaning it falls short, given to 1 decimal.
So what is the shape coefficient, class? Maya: 26.6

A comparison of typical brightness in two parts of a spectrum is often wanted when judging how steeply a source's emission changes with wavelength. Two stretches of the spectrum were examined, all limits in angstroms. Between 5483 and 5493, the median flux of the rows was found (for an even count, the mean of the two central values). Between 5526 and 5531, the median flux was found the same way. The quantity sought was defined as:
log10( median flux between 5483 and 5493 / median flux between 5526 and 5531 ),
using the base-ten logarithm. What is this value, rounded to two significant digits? 0.036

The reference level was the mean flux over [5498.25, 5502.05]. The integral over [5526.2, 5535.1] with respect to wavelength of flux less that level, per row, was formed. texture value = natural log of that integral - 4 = -2.7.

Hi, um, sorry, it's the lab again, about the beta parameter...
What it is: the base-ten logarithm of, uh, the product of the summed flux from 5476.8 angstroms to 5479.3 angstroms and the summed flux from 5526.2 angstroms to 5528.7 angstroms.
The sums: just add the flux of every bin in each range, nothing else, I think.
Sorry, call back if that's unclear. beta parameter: 3.56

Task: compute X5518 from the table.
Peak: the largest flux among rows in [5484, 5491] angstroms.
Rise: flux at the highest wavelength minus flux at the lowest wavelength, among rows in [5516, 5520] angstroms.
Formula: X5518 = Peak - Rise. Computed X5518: 30.7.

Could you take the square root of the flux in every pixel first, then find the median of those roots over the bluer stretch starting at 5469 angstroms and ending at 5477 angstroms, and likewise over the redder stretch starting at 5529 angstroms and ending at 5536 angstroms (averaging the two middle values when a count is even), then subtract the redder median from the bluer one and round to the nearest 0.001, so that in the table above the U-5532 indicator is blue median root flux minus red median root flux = 0.072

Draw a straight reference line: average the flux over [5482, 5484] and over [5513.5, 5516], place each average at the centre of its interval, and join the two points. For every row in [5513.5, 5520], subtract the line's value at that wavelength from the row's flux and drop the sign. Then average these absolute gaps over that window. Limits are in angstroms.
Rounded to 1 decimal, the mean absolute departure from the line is 1.0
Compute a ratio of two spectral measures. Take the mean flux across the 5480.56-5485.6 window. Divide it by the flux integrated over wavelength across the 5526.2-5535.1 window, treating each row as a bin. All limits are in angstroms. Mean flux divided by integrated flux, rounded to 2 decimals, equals 0.11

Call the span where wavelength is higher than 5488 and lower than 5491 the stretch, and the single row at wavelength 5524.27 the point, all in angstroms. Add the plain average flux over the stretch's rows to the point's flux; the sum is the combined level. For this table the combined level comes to 63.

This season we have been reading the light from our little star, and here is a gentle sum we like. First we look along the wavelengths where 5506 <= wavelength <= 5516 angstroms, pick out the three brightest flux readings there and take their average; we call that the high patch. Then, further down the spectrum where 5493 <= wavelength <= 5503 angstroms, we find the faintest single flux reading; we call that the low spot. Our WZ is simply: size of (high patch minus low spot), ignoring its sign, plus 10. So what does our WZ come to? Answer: 12.6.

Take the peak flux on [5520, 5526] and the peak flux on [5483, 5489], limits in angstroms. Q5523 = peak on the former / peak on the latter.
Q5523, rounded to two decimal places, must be 1.05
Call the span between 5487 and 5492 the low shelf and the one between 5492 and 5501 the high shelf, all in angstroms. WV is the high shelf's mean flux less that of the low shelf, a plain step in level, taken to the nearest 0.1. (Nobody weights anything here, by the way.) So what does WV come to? -0.2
